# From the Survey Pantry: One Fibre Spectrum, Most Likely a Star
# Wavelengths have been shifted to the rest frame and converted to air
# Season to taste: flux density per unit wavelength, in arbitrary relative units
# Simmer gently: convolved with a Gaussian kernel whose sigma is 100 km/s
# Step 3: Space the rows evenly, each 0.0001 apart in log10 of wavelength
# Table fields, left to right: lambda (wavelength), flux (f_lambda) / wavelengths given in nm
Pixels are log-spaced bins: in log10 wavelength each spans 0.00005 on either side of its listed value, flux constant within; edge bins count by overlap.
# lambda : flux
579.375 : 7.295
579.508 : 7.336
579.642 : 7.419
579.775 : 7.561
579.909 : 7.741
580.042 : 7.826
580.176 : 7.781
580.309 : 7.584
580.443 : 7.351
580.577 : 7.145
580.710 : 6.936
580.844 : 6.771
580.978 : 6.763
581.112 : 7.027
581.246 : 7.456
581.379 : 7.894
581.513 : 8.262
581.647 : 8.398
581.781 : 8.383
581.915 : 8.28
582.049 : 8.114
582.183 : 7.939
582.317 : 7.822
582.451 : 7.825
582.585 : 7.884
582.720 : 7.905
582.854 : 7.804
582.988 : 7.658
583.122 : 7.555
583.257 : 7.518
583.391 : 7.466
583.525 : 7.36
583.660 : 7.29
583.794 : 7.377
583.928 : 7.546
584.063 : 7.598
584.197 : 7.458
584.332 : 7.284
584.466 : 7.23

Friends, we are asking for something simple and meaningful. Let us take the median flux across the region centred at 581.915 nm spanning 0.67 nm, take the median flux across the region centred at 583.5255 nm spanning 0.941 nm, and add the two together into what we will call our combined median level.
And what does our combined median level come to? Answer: 15.7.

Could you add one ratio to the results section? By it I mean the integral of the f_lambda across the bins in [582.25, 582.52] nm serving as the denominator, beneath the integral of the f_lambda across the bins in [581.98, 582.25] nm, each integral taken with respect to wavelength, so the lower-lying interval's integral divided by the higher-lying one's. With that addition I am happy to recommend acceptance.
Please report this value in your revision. 1.03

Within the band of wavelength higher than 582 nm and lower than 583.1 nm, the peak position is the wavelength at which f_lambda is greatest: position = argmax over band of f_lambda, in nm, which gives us 582.049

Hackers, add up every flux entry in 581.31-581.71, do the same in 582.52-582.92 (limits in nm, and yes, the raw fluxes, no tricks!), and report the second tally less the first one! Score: -1.0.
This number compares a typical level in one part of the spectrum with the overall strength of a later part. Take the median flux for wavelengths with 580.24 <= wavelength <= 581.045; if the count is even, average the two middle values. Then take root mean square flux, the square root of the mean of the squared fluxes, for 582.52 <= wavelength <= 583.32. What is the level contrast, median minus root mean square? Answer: -0.7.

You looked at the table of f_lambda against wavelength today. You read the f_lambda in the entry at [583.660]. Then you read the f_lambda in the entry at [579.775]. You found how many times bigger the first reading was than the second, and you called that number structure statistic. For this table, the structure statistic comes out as 0.96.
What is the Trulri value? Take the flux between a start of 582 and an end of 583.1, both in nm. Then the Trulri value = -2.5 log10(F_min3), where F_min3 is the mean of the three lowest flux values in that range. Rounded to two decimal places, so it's -2.22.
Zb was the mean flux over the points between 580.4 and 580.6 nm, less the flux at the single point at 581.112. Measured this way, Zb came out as 0.2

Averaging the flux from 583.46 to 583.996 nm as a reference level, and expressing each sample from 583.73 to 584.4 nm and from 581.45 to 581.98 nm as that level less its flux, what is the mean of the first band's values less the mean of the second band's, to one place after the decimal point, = 0.9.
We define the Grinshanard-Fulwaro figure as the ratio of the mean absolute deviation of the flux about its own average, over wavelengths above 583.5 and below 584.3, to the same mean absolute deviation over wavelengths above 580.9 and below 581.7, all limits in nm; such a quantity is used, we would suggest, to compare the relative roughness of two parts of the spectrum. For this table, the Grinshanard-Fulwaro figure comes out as 0.17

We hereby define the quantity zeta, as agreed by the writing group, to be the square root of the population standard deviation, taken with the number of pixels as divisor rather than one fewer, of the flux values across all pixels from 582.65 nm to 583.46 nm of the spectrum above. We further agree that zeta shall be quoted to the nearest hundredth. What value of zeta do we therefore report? 0.40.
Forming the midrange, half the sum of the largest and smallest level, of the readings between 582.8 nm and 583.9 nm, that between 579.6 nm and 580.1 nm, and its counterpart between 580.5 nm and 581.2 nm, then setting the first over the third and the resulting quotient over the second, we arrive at 0.142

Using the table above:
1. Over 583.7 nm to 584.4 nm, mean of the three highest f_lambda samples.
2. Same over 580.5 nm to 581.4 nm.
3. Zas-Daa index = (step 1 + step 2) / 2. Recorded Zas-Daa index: 7.52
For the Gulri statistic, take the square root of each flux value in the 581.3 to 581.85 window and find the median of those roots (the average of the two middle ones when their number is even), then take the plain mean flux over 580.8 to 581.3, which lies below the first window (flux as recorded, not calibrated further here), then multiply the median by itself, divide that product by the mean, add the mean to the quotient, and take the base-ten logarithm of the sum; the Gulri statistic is 0.913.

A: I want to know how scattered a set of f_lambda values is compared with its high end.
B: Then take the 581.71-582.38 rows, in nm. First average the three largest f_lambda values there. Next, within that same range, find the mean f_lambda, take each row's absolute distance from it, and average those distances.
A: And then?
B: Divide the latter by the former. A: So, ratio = 0.022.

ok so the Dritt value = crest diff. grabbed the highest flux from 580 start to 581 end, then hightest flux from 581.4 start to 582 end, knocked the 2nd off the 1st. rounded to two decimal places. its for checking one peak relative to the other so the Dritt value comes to -0.57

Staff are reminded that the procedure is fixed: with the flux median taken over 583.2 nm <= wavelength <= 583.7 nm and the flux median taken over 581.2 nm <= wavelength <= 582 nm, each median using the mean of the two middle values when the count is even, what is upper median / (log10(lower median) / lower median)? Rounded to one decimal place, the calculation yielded 66.8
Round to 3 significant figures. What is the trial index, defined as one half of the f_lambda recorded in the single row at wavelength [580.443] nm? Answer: 3.68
